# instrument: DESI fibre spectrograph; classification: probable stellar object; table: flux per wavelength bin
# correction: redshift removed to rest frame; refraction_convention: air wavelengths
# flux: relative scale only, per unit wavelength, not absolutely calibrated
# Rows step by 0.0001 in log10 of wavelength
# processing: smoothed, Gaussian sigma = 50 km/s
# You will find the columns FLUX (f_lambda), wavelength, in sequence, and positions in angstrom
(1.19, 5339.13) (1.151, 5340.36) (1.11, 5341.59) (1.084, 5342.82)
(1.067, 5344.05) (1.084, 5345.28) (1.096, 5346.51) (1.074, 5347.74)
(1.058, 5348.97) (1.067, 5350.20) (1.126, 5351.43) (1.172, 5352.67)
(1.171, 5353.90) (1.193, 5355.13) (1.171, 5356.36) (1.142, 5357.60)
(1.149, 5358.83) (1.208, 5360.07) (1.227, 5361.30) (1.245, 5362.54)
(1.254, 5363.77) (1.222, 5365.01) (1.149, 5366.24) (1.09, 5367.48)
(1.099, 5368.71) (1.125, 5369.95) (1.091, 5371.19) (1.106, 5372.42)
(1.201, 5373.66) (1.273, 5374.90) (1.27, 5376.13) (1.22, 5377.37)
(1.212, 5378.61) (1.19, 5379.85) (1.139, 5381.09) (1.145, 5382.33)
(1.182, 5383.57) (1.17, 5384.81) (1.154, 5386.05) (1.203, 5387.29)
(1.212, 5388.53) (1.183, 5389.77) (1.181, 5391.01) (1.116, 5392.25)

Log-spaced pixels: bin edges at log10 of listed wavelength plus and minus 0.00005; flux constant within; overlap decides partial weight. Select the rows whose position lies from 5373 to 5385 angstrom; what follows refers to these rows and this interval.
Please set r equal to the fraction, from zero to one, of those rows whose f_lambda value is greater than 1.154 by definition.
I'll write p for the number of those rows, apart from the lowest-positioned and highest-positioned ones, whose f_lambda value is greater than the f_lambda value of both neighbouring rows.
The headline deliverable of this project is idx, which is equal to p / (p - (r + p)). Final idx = -2.5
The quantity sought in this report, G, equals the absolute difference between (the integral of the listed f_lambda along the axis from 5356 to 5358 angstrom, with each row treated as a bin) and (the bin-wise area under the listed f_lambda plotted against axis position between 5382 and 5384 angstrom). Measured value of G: 0.02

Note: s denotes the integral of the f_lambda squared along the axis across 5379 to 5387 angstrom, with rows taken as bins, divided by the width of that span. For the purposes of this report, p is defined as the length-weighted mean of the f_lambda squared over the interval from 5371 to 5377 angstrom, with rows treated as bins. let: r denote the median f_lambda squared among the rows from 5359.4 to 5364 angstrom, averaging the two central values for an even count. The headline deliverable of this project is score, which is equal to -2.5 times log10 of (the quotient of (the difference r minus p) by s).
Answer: 3.0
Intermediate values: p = 1.44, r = 1.53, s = 1.36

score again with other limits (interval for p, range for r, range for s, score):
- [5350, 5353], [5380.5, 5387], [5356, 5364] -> 3.3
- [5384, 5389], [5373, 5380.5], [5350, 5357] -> 3.1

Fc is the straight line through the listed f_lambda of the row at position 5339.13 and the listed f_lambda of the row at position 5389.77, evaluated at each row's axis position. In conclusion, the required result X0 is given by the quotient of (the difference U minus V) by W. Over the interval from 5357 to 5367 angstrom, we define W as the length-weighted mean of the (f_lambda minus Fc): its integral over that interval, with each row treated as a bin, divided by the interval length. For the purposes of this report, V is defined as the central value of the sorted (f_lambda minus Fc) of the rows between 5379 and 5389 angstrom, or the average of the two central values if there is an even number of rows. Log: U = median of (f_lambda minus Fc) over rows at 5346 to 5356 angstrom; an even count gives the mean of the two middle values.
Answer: -6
